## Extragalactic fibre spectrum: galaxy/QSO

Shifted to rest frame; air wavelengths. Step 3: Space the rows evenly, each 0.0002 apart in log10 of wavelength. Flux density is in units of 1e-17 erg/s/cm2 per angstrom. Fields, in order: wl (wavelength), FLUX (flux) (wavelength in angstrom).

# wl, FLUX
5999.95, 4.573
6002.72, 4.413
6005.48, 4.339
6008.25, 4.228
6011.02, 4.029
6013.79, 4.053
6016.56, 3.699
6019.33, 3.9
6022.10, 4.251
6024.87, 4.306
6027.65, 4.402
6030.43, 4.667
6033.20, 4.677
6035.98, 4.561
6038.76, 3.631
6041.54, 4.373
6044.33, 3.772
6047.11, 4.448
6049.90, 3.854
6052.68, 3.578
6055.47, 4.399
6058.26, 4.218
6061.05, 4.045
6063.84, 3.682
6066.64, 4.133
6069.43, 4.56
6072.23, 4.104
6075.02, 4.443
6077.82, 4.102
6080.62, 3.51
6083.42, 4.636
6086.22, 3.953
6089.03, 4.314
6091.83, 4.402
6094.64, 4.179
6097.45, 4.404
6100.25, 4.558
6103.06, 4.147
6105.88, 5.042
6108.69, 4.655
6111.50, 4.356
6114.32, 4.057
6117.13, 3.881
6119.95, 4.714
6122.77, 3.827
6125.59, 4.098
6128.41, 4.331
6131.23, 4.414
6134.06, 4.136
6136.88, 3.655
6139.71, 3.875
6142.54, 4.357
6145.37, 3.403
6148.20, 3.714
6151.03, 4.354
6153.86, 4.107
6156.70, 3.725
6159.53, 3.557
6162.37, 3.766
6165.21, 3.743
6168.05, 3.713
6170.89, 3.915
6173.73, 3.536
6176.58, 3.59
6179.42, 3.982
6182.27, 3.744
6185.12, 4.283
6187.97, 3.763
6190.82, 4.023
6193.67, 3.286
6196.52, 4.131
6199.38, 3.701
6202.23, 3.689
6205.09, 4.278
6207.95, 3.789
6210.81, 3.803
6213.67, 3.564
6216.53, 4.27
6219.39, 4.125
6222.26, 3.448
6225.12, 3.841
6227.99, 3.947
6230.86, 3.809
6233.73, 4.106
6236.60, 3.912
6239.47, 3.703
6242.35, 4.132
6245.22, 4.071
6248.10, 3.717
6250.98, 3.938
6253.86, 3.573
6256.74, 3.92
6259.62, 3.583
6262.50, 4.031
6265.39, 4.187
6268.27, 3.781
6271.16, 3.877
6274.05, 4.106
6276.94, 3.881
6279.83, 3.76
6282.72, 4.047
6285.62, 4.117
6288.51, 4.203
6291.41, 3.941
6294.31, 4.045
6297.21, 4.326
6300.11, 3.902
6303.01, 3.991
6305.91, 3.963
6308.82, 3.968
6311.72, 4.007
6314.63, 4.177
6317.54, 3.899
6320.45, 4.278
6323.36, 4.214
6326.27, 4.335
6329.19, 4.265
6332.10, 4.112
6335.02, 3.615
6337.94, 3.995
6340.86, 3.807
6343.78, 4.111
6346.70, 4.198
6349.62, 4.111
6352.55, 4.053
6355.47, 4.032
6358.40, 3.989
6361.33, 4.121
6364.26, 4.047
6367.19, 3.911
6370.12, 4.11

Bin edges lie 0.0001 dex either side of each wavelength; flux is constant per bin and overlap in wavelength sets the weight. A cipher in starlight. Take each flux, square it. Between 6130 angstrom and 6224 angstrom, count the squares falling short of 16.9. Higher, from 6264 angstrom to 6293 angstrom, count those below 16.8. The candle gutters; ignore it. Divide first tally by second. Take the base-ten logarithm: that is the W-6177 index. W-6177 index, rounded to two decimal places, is 0.60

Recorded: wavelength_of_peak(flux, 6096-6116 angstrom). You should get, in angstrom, 6105.88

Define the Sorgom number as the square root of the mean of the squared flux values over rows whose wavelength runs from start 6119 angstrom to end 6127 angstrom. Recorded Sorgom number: 4.23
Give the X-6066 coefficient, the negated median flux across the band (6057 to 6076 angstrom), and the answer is -4.13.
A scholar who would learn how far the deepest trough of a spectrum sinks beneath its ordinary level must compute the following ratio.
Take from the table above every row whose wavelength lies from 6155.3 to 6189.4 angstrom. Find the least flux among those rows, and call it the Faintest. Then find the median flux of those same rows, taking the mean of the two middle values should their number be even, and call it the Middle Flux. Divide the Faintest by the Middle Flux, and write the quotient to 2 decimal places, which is 0.94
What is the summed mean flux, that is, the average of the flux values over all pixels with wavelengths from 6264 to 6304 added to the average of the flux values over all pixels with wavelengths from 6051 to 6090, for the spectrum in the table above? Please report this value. 8.13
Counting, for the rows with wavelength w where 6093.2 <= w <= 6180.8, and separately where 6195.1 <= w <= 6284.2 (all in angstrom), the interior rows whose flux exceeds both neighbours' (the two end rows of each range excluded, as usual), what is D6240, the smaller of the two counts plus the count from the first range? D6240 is 16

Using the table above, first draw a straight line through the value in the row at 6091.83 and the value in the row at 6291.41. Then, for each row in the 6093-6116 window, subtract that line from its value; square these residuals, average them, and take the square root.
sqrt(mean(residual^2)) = 0.31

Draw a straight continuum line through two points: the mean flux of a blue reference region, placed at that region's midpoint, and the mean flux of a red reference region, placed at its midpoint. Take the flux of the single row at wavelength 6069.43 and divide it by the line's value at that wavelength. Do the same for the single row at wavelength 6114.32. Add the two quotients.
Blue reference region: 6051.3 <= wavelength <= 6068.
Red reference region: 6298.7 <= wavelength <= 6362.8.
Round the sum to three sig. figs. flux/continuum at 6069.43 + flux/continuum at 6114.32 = 2.15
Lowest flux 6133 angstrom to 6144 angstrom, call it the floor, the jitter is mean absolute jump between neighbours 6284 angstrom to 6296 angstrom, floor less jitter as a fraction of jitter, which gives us 23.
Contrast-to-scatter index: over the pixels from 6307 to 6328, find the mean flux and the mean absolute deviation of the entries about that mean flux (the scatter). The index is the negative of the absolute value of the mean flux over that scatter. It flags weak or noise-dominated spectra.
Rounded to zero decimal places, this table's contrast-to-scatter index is -29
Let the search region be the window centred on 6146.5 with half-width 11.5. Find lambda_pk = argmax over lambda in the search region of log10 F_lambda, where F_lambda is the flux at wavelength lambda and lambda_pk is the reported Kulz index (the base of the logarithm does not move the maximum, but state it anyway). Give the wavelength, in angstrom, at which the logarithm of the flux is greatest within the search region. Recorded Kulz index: 6142.54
